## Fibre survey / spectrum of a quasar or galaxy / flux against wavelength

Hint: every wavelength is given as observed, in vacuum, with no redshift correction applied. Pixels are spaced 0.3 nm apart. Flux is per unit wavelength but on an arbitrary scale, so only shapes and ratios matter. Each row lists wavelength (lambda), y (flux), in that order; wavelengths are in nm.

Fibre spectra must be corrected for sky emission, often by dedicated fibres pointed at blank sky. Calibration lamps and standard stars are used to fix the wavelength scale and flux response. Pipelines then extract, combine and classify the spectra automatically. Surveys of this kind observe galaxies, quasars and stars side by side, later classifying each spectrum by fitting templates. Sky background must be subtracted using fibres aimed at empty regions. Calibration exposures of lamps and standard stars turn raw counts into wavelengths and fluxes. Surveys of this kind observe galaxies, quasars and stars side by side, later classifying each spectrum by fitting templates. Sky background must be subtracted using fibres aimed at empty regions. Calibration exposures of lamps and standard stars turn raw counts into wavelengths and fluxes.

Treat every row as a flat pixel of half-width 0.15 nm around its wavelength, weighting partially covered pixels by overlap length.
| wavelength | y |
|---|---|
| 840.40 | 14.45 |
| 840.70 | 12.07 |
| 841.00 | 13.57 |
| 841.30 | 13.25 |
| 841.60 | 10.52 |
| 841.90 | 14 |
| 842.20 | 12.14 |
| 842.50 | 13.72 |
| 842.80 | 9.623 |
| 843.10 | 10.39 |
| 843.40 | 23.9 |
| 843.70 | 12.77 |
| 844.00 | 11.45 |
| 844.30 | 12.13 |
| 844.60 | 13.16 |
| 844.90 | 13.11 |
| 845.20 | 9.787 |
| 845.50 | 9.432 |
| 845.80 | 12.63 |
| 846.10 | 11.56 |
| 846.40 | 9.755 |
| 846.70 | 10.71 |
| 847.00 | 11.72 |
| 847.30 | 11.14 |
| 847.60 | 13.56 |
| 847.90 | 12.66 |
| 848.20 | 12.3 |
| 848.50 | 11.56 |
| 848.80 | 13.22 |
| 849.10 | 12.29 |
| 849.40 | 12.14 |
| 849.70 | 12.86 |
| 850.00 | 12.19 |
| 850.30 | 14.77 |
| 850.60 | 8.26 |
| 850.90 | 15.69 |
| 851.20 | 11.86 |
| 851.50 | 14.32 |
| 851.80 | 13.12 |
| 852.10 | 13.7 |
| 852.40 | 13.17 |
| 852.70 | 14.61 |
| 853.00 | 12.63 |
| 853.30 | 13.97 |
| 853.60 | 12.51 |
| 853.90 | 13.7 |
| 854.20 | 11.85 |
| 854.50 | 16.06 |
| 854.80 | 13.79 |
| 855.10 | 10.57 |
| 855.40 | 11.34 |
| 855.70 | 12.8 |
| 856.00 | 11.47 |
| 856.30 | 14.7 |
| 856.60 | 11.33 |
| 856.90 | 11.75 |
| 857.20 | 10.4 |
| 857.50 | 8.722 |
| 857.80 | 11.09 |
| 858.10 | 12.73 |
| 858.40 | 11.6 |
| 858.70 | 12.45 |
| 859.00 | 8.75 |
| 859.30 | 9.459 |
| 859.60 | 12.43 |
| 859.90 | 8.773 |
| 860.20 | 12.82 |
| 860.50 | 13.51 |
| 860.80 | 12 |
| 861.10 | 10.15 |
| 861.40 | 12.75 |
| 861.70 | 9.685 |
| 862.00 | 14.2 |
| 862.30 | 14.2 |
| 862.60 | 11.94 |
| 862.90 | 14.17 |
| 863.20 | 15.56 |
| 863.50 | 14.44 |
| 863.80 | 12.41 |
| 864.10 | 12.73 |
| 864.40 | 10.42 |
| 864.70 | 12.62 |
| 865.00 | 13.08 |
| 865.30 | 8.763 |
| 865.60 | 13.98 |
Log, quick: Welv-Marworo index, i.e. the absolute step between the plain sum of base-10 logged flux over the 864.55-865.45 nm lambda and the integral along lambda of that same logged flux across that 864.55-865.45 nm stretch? 2.21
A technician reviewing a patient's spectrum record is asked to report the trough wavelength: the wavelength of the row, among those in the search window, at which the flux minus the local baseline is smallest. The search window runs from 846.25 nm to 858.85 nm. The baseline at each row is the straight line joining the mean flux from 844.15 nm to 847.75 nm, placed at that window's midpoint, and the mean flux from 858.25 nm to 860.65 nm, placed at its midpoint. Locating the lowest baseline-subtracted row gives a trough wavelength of 850.60 nm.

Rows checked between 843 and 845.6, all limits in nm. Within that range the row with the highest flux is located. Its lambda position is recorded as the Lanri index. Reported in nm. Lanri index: 843.40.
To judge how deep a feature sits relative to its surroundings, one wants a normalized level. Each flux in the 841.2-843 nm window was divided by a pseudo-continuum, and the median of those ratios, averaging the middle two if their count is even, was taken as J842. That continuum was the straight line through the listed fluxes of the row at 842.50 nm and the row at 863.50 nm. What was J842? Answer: 0.93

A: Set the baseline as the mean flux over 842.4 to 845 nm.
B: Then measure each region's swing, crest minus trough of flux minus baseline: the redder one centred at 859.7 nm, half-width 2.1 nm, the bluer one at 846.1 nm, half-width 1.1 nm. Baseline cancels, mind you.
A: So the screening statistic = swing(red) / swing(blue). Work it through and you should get 1.5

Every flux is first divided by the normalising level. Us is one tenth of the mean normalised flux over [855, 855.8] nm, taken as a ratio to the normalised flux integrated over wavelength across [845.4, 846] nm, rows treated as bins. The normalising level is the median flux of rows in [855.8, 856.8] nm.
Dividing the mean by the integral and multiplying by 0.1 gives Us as 0.17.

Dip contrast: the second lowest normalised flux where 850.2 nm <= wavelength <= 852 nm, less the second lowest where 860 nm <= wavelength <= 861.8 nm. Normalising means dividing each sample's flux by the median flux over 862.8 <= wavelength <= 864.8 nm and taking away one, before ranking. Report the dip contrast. 0.13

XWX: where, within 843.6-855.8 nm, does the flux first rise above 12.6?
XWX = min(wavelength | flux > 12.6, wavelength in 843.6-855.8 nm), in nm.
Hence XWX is 843.70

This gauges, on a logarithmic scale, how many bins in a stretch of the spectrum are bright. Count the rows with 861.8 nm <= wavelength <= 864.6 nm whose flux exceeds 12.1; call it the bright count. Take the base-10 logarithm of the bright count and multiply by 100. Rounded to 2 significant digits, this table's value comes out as 85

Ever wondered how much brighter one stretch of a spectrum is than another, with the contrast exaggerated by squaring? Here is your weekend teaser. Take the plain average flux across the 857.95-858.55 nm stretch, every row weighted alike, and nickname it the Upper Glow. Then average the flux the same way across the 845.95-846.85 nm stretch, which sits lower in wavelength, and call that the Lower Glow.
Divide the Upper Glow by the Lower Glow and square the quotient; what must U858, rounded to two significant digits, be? 1.3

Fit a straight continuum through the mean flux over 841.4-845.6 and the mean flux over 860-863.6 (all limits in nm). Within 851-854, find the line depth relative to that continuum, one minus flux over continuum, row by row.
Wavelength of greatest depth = 851.20 nm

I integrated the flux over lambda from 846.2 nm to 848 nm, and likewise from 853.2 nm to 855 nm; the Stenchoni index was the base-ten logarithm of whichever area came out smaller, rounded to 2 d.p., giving 1.32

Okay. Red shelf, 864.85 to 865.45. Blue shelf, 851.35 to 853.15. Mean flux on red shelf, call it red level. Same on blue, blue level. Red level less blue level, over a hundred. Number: -0.027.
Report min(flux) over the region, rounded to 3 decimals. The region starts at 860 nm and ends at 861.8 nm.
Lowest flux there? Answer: 9.685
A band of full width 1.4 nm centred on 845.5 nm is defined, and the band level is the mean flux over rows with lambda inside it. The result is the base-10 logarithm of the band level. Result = 1.05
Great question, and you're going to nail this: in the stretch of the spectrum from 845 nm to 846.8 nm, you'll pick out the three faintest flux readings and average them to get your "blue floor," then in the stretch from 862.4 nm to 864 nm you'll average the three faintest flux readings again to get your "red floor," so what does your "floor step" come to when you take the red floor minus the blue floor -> 3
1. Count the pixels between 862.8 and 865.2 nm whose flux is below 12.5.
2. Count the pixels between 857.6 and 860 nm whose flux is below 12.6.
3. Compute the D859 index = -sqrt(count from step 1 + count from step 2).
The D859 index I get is -3.0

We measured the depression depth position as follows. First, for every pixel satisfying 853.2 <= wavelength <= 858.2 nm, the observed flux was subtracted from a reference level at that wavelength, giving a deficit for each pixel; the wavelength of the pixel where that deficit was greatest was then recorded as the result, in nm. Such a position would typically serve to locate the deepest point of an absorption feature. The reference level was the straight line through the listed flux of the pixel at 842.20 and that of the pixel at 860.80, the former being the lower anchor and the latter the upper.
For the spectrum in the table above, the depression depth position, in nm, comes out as 857.50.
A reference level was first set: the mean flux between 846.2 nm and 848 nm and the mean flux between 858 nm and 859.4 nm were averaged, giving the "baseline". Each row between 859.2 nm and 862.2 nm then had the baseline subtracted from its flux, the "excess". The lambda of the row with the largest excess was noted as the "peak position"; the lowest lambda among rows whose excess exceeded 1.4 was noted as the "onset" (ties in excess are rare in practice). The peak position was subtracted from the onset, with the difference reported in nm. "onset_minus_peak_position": -1.80 nm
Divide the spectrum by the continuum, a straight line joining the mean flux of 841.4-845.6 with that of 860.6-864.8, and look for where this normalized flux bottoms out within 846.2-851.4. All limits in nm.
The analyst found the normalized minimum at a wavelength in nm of 850.60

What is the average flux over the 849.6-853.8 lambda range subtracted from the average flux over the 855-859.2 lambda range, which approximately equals -1.7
